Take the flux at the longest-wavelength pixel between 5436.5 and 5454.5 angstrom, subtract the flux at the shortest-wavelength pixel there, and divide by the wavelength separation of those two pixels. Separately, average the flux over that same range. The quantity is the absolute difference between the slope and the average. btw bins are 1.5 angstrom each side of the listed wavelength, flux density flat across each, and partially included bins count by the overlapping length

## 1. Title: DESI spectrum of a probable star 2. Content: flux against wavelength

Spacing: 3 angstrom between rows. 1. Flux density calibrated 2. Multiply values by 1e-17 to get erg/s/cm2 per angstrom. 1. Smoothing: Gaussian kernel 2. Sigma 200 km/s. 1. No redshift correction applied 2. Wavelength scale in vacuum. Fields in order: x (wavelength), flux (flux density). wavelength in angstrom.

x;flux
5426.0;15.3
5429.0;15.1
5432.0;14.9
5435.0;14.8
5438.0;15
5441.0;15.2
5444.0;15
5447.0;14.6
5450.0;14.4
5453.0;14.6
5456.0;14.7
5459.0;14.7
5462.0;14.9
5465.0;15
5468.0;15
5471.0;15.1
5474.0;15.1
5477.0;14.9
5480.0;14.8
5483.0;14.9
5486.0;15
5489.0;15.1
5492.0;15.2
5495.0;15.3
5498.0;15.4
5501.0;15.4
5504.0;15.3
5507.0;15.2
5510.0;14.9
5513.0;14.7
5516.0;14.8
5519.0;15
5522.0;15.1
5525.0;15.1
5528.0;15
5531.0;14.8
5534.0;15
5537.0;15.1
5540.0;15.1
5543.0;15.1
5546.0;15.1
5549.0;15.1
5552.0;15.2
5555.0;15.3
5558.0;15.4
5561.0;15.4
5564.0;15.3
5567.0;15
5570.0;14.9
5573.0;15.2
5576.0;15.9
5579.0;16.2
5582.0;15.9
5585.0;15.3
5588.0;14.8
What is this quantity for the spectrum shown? 14.8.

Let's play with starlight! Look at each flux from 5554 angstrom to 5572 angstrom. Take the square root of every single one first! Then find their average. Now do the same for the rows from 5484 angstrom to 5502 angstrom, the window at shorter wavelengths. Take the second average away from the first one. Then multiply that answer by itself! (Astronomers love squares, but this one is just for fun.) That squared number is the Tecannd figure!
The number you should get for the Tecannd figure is 0.0000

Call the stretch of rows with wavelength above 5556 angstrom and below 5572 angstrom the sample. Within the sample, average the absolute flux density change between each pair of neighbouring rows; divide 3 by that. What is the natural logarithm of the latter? 3.2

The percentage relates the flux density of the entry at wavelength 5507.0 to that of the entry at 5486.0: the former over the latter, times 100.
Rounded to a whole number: 101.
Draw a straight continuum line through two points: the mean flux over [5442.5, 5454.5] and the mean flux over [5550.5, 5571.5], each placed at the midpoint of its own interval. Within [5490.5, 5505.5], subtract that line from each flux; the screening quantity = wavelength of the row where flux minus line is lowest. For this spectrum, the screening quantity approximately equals 5492.0 angstrom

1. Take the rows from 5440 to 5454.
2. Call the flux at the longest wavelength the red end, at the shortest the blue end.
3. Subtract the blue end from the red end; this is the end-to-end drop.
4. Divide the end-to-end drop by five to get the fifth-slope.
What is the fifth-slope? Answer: -0.12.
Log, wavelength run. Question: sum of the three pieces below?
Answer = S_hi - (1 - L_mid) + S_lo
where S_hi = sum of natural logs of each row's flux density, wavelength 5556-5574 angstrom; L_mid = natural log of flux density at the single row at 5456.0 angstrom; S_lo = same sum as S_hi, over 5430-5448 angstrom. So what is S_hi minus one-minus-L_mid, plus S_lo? 34.2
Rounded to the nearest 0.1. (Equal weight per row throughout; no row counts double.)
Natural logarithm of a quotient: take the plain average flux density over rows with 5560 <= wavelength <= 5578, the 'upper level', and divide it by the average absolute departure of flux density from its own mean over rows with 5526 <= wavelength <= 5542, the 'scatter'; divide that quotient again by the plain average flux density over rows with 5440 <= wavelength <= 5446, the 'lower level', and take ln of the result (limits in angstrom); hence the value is 2.5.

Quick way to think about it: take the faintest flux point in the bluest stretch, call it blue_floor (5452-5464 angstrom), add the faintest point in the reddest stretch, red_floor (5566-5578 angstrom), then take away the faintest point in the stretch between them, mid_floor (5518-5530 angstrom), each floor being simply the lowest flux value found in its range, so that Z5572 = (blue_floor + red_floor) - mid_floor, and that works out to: 14.5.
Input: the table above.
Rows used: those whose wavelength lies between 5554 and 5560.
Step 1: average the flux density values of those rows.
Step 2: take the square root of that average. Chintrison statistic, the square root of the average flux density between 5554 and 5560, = 3.92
